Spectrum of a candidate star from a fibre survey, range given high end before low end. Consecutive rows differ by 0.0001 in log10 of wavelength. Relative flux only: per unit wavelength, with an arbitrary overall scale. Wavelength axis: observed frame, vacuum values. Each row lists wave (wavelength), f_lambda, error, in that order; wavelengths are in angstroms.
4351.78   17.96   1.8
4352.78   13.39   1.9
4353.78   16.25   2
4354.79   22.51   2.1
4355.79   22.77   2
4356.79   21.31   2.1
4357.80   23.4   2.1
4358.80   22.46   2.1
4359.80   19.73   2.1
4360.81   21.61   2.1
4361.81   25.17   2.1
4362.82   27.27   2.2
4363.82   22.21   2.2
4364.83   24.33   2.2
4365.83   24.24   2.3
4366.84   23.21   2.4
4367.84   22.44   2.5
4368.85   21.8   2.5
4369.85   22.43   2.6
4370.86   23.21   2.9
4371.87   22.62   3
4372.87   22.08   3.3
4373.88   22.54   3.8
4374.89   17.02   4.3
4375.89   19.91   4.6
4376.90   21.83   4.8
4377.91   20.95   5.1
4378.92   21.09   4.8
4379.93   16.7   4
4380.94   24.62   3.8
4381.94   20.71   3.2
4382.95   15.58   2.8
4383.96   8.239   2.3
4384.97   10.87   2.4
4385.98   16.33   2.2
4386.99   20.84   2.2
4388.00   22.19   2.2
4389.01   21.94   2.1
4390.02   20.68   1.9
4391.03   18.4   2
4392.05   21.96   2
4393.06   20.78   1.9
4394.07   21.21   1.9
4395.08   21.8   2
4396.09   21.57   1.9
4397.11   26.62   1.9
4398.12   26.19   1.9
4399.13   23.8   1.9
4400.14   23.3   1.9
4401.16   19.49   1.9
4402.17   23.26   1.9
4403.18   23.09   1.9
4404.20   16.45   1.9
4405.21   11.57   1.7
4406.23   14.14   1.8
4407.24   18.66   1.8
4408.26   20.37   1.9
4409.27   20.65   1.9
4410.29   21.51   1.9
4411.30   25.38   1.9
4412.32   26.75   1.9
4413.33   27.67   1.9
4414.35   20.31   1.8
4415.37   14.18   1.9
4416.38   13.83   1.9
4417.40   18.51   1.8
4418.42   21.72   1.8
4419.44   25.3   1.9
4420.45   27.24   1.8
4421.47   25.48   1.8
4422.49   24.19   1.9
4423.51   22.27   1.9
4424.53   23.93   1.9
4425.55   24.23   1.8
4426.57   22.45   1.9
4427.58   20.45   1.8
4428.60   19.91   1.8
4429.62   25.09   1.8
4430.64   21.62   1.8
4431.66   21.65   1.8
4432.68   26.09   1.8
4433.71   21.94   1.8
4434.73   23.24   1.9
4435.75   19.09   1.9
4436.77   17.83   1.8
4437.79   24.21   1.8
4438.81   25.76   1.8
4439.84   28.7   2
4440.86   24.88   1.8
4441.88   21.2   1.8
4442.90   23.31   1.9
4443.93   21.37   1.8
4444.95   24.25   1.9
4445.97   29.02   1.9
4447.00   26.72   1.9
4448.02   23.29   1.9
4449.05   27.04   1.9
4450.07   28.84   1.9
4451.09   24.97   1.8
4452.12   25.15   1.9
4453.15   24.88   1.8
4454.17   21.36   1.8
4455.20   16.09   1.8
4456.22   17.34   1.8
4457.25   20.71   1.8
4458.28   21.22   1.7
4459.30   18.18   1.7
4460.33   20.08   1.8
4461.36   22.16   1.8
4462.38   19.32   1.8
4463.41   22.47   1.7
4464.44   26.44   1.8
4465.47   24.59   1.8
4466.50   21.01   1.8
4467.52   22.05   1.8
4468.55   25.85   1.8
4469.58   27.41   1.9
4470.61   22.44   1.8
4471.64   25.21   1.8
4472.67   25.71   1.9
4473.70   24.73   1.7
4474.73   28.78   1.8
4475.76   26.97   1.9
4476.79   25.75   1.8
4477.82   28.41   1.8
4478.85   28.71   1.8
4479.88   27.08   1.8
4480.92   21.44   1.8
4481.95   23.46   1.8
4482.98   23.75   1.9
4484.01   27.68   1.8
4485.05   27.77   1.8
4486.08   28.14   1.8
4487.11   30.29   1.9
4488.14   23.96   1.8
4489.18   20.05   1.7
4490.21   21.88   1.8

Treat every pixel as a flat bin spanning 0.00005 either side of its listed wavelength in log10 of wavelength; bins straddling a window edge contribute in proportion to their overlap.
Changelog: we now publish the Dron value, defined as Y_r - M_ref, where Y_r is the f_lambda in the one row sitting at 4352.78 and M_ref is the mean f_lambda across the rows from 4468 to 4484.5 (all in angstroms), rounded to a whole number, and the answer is -12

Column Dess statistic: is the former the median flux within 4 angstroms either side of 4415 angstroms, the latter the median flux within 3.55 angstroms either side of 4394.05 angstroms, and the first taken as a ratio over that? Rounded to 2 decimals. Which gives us 0.97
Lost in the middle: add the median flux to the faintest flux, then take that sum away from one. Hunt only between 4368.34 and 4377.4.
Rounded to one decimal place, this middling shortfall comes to -38.1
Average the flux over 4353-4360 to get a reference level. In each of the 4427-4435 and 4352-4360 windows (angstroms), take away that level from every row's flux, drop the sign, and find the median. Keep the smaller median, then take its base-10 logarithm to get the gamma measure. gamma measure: 0.0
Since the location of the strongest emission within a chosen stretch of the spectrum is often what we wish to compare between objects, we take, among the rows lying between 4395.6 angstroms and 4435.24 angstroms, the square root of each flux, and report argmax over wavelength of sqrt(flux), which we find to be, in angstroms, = 4413.33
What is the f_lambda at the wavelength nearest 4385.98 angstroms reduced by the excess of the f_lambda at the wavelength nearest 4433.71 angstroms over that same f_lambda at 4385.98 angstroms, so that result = 11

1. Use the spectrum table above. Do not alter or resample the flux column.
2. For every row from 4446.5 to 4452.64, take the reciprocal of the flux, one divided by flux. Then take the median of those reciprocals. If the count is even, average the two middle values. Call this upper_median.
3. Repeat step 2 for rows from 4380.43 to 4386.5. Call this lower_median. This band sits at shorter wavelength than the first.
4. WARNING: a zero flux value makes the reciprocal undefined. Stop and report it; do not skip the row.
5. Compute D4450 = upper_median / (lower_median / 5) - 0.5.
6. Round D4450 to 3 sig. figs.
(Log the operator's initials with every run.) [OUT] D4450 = 2.58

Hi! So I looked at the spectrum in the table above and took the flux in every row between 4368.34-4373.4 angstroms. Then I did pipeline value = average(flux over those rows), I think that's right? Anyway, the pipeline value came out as 22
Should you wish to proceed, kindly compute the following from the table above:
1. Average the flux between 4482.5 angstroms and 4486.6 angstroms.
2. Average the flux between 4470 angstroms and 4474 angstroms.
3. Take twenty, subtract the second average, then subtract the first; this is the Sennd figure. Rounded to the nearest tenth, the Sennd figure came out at -31.4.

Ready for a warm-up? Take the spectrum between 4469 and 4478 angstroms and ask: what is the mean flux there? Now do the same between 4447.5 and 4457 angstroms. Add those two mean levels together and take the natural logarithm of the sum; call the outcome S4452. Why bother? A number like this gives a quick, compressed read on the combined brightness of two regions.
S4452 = 3.90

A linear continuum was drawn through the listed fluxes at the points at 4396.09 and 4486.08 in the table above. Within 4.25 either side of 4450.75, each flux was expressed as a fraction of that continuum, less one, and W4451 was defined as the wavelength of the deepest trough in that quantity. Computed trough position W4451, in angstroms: 4454.17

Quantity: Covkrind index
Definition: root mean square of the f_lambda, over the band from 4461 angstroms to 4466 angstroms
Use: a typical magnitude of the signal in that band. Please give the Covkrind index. 23.1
